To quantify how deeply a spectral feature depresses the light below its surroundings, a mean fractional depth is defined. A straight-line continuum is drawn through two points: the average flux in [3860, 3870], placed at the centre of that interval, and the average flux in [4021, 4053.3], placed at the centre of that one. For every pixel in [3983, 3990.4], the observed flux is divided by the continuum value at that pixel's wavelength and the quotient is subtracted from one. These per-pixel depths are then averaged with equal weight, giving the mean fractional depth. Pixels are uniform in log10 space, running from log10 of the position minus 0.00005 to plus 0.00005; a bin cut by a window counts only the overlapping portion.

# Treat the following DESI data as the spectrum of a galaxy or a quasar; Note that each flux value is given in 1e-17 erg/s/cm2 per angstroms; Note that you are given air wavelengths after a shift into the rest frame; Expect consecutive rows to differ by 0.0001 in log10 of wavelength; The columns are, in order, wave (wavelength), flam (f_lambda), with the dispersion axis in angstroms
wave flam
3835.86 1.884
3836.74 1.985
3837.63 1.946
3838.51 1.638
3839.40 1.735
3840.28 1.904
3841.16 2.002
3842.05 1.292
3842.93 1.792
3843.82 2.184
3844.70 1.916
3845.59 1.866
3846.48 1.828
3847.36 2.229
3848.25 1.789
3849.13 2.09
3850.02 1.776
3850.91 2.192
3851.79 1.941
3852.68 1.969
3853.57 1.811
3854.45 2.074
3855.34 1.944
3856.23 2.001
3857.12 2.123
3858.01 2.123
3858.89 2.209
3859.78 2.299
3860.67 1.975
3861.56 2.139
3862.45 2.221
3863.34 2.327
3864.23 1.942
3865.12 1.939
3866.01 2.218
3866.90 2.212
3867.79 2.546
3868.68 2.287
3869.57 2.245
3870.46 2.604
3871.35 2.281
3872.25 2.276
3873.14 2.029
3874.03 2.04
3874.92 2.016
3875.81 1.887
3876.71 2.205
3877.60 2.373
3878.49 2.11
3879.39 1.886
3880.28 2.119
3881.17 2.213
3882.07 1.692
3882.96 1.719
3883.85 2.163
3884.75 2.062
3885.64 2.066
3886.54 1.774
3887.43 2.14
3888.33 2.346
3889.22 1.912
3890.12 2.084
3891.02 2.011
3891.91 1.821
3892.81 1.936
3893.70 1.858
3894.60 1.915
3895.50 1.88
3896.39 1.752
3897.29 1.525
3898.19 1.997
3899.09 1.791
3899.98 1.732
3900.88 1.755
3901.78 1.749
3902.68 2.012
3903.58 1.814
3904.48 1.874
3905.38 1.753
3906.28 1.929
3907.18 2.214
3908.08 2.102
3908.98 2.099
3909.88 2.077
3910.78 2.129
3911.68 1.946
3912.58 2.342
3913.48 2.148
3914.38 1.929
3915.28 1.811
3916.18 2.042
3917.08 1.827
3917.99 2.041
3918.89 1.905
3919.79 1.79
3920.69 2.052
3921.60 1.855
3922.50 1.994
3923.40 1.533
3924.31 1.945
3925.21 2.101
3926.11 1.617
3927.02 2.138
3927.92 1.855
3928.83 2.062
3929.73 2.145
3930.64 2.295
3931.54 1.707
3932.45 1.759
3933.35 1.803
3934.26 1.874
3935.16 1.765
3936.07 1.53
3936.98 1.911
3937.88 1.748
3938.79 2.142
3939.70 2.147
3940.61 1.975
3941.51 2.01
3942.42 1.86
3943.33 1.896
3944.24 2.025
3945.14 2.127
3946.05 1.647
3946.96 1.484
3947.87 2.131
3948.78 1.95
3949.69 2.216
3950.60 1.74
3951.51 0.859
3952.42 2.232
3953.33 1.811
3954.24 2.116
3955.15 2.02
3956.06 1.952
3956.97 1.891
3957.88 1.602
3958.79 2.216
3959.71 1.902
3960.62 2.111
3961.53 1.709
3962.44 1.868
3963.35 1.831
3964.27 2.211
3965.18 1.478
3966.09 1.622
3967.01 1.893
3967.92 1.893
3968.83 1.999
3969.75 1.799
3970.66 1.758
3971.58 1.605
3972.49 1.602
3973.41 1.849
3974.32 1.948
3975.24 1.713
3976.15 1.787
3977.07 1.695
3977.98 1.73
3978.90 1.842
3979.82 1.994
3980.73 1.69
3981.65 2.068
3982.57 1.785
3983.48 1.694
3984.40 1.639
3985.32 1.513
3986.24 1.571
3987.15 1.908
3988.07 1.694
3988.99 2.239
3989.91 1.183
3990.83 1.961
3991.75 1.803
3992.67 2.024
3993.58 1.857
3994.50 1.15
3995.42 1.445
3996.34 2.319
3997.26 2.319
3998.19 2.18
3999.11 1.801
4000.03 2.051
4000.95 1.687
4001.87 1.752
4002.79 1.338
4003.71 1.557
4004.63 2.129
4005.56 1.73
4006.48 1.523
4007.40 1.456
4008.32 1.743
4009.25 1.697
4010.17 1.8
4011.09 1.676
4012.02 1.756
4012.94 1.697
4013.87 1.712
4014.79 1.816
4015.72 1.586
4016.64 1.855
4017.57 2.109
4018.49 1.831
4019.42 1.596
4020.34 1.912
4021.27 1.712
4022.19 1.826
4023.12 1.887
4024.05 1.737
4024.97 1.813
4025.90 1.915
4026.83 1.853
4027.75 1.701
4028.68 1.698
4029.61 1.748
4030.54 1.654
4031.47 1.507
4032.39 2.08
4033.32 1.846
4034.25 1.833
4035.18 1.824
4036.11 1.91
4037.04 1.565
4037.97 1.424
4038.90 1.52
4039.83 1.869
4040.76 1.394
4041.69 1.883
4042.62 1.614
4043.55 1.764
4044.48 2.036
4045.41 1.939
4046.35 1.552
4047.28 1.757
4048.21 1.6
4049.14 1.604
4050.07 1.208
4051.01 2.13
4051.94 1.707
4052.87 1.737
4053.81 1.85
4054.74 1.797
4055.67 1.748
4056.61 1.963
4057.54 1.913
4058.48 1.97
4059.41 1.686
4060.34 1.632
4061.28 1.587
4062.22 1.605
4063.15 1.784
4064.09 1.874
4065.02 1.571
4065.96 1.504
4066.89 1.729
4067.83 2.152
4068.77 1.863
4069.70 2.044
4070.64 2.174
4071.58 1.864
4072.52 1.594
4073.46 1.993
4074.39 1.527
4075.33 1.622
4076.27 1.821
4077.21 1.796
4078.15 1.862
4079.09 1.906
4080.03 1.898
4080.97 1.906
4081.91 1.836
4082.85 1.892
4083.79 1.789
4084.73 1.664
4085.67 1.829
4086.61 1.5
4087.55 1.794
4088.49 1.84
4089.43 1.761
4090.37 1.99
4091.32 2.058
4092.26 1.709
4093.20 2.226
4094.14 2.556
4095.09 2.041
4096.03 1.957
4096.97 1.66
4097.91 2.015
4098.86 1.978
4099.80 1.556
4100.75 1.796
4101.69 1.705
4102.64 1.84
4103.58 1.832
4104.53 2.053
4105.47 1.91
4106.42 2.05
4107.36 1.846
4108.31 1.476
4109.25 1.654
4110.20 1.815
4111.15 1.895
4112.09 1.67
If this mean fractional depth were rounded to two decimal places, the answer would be 0.10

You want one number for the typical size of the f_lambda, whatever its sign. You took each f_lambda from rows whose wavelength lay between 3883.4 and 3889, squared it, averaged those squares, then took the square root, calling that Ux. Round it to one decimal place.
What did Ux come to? 2.1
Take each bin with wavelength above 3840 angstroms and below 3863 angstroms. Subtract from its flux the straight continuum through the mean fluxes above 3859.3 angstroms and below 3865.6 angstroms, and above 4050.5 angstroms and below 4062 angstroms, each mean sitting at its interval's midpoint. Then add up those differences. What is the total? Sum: -3.9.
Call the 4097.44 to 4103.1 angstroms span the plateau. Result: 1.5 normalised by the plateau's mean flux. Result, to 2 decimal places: 0.83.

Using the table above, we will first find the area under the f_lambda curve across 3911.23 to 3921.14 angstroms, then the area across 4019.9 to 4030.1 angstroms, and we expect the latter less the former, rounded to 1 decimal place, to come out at -1.3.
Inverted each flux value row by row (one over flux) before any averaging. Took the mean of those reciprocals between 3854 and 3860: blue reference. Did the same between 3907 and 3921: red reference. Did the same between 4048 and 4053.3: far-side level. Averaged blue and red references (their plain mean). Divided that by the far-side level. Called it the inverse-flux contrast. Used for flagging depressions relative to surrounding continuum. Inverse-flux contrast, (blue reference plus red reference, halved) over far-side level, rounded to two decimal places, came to 0.79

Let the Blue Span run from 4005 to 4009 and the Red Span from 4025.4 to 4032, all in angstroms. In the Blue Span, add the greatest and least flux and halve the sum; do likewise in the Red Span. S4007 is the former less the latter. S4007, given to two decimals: -0.11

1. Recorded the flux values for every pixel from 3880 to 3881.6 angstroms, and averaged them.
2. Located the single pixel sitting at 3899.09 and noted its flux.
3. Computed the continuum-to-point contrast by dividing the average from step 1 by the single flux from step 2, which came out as 1.21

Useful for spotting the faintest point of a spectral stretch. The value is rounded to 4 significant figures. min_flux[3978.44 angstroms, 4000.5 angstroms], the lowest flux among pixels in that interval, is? 1.150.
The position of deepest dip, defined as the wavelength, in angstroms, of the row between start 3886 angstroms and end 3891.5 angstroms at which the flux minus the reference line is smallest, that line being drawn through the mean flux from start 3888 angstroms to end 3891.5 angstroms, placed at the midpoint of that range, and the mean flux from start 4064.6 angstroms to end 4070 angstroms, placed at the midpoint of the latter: 3886.54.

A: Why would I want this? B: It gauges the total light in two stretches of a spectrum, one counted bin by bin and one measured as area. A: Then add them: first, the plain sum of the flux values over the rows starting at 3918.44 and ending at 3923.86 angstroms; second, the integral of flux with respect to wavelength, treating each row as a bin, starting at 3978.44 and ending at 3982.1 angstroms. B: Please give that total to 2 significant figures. 18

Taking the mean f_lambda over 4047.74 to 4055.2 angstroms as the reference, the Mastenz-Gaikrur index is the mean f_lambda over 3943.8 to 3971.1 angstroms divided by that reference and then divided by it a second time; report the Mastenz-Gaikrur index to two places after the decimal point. 0.64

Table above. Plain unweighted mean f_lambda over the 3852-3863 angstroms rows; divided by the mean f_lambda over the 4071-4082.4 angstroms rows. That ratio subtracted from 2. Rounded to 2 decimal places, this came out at 0.85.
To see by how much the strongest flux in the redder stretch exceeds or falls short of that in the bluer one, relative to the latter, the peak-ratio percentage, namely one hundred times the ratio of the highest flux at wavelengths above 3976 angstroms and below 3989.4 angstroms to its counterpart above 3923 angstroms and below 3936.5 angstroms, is 97.6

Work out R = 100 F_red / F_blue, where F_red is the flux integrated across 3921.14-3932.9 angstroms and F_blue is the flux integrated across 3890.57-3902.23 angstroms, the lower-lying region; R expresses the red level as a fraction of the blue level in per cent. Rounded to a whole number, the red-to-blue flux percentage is 106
